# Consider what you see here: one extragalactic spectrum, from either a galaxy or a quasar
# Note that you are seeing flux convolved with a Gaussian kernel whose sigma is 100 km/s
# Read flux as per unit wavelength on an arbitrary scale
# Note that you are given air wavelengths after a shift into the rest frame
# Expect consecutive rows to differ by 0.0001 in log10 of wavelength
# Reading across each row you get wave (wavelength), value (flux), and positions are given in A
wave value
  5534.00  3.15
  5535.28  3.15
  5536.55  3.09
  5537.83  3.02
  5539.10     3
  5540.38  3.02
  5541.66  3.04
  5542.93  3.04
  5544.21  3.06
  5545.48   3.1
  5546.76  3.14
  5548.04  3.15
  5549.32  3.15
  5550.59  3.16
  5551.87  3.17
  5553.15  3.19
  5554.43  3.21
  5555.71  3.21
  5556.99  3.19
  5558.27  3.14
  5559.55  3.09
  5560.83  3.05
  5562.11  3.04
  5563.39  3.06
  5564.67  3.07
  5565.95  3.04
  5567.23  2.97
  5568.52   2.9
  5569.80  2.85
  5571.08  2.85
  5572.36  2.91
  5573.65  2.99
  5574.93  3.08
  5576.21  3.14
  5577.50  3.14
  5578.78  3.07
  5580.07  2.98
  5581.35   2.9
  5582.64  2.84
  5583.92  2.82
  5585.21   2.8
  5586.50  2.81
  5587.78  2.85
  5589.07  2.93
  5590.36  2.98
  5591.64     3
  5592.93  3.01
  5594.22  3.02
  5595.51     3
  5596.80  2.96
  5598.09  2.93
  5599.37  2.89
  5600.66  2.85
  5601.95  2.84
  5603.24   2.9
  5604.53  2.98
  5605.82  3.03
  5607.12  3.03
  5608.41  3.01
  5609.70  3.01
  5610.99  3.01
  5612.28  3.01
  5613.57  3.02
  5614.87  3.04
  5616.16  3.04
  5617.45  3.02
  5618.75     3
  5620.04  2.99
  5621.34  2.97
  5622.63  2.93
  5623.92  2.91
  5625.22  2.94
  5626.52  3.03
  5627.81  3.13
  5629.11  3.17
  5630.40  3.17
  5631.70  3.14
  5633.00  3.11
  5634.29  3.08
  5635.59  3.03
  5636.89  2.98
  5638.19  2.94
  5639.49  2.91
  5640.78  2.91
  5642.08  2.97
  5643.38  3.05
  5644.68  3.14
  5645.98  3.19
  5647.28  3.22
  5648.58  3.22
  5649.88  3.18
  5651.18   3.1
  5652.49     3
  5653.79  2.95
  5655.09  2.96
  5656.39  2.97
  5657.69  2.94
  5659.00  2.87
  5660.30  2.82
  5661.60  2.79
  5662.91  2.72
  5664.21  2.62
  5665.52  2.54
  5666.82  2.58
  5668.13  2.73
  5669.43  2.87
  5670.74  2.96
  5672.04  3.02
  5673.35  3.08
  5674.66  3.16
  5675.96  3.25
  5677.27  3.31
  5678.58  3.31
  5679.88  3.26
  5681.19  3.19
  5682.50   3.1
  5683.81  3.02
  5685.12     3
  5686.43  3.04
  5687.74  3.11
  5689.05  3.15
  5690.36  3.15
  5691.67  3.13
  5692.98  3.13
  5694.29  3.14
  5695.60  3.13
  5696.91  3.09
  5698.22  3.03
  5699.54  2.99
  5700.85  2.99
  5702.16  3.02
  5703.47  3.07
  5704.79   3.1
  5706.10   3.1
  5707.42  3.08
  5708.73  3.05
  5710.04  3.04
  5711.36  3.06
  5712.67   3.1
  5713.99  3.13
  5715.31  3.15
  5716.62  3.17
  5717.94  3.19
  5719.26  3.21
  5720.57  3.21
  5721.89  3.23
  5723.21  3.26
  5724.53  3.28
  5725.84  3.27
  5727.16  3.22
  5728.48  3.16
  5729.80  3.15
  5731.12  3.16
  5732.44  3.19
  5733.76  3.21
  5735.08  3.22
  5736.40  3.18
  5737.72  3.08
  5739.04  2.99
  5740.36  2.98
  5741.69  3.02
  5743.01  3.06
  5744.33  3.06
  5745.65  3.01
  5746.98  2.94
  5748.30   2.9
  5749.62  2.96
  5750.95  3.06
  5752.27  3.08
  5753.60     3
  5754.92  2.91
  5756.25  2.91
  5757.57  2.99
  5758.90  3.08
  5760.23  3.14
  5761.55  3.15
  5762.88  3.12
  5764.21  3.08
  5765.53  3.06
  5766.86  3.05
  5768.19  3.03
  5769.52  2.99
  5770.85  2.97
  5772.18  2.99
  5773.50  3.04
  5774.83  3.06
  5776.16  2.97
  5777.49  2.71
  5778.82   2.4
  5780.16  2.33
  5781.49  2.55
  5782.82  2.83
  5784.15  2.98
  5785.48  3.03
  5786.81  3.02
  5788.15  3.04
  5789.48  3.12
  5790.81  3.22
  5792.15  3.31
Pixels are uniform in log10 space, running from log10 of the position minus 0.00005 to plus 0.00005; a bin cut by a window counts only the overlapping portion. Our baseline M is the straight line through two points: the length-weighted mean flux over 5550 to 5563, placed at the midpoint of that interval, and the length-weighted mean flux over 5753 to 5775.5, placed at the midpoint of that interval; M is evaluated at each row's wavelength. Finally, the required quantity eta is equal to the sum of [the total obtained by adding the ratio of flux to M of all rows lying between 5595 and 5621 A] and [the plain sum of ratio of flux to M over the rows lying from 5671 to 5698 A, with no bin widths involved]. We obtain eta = 39.5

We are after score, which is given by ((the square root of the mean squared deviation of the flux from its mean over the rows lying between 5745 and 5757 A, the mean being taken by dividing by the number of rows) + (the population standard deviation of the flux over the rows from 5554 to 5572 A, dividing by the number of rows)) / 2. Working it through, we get 0.090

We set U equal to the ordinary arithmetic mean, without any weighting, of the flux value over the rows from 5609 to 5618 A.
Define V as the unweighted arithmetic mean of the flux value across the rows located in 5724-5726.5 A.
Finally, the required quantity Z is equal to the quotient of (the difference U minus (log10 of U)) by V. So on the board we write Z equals 0.776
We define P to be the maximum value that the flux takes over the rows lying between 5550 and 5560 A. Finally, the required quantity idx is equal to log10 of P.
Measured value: 0.507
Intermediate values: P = 3.21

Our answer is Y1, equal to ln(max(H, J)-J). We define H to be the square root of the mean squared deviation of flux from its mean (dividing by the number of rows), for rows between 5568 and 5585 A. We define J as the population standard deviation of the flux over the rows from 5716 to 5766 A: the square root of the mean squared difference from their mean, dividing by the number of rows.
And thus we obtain -5.6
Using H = 0.111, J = 0.11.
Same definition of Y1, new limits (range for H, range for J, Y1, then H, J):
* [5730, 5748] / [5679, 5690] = -4.7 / 0.093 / 0.08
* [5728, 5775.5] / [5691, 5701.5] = -3.7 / 0.086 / 0.06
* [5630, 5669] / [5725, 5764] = -2.5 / 0.185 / 0.10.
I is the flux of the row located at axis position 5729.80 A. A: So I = 3.15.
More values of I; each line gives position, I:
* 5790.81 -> 3.22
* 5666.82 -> 2.58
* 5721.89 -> 3.23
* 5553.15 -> 3.19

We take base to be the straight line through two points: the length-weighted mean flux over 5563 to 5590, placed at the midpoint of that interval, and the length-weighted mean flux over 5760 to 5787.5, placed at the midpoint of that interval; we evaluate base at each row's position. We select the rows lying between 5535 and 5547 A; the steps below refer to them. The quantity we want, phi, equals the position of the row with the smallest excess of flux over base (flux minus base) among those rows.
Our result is 5539.10 A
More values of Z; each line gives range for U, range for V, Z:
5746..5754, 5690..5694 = 0.802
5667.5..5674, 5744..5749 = 0.828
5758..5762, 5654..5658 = 0.889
